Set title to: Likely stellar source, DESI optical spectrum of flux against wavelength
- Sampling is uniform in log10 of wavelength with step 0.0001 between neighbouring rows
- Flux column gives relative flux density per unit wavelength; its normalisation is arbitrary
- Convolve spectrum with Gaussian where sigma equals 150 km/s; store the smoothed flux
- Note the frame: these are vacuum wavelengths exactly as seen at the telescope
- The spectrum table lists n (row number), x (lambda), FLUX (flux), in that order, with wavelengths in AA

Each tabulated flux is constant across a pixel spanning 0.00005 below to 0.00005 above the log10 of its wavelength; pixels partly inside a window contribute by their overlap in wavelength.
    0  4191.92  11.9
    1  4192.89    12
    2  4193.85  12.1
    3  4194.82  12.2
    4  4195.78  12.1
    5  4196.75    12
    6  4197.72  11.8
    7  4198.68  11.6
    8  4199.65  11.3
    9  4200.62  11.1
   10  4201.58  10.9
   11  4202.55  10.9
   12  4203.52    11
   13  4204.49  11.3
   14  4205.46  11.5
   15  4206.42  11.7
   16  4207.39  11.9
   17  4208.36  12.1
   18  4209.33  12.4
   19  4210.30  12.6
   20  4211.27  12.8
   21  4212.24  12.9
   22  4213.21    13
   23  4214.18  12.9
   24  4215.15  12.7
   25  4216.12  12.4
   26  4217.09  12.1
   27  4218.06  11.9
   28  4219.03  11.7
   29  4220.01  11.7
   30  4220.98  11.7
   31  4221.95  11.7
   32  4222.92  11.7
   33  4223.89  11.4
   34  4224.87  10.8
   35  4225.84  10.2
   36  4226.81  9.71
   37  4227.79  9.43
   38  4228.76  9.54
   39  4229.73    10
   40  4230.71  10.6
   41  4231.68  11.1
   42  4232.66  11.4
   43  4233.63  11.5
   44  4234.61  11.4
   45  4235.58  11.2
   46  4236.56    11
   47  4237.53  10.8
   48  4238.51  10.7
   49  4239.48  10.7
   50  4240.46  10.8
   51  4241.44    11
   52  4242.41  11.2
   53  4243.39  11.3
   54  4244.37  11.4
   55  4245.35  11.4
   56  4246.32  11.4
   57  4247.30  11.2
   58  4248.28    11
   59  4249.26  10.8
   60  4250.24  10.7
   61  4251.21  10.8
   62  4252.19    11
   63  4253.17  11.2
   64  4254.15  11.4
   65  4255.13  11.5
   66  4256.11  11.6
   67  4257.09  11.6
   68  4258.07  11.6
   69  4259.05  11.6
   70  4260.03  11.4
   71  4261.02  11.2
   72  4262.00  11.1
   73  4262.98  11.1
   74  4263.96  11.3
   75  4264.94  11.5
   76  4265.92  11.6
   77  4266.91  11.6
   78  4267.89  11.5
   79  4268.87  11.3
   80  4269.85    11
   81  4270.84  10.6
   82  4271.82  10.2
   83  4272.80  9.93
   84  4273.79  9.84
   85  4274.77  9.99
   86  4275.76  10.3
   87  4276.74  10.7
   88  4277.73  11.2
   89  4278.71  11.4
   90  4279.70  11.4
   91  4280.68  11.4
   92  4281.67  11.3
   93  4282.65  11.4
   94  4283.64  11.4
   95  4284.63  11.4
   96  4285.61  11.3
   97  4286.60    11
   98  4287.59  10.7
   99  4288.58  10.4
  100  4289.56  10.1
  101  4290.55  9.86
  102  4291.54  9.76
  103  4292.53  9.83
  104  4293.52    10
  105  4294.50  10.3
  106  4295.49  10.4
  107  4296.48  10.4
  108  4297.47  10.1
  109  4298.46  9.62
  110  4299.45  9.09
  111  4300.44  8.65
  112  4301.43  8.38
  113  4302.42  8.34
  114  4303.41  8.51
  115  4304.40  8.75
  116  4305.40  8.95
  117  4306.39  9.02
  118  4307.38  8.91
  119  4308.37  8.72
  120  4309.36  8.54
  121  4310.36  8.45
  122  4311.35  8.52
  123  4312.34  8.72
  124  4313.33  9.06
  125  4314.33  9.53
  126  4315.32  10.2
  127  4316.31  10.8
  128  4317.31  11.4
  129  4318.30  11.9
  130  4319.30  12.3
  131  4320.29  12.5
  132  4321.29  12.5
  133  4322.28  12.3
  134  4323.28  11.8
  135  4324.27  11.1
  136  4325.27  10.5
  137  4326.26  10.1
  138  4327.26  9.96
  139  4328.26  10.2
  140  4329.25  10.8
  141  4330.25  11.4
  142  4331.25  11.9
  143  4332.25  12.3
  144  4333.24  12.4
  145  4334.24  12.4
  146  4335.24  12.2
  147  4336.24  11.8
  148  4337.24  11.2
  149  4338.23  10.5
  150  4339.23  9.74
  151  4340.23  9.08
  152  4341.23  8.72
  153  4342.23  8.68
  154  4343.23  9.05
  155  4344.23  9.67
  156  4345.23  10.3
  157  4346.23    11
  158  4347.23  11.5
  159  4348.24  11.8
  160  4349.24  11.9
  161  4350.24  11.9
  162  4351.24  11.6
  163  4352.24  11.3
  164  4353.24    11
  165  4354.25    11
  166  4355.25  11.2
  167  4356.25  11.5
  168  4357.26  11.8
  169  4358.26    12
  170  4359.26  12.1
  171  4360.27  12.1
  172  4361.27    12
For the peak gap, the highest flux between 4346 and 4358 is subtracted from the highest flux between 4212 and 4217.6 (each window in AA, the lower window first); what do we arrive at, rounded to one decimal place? 1.1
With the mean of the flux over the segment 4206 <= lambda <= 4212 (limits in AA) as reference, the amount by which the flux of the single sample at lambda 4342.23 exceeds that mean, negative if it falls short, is -3.6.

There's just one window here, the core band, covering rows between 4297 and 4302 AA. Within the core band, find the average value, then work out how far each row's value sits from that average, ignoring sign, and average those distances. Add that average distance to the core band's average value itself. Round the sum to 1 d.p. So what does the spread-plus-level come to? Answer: 9.7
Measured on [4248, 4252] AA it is 10.9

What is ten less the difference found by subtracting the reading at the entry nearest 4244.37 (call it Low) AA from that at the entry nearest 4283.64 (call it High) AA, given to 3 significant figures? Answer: 10.0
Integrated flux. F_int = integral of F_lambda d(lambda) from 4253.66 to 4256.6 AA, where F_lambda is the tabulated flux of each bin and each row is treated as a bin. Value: 33.8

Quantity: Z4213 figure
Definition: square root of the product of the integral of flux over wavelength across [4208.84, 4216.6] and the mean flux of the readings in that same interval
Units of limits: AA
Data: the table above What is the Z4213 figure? 35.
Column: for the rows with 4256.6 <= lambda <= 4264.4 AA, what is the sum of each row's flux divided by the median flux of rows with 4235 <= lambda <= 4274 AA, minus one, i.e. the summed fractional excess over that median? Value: 0.12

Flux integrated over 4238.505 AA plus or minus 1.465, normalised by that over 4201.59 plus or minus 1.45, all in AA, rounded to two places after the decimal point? 0.99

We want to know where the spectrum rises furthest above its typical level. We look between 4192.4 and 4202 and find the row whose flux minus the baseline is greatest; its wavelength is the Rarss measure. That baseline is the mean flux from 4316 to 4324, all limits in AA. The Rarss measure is 4194.82 AA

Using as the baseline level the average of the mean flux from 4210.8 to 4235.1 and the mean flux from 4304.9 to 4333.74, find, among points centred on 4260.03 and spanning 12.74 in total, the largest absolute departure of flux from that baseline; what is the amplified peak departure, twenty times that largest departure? 12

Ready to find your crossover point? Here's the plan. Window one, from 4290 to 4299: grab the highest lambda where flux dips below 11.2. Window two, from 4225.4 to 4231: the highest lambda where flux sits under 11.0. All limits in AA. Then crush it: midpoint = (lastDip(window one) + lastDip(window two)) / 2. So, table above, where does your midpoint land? 4264.6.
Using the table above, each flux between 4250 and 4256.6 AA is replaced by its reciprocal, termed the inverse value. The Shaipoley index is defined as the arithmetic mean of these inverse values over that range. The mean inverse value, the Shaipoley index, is 0.090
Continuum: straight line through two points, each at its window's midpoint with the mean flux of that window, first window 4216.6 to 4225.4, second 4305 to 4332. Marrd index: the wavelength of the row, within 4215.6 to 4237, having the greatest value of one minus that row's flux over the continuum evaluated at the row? 4227.79 AA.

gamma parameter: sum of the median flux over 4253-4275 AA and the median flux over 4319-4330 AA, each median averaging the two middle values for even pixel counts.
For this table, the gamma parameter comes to 22.4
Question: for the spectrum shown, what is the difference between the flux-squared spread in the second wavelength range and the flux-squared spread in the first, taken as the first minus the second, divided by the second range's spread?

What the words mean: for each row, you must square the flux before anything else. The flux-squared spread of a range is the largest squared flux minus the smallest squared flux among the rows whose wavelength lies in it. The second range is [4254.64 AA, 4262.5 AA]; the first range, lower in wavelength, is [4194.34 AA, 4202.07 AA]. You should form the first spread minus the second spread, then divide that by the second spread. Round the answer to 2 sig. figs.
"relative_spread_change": 1.6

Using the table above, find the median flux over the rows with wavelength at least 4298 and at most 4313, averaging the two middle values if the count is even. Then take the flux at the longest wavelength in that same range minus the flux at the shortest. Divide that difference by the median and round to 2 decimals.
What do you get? -0.10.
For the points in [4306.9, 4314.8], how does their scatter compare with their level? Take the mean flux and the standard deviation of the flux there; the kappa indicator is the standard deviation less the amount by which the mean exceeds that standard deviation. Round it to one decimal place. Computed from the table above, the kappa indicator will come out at -8.1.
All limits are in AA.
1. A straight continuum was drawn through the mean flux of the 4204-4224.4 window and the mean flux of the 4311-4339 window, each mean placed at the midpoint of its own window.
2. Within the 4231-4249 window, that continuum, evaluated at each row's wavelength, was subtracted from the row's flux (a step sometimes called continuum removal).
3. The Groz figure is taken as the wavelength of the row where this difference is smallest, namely 4238.51 AA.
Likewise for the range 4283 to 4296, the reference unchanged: 4291.54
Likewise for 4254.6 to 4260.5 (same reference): 4260.03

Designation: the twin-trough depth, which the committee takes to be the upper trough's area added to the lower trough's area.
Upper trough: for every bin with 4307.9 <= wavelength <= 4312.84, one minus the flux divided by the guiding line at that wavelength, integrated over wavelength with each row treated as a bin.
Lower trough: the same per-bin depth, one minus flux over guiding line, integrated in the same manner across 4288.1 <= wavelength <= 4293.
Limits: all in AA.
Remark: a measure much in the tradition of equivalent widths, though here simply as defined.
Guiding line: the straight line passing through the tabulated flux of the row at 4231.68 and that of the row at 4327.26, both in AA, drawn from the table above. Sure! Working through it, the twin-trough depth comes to 1.0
